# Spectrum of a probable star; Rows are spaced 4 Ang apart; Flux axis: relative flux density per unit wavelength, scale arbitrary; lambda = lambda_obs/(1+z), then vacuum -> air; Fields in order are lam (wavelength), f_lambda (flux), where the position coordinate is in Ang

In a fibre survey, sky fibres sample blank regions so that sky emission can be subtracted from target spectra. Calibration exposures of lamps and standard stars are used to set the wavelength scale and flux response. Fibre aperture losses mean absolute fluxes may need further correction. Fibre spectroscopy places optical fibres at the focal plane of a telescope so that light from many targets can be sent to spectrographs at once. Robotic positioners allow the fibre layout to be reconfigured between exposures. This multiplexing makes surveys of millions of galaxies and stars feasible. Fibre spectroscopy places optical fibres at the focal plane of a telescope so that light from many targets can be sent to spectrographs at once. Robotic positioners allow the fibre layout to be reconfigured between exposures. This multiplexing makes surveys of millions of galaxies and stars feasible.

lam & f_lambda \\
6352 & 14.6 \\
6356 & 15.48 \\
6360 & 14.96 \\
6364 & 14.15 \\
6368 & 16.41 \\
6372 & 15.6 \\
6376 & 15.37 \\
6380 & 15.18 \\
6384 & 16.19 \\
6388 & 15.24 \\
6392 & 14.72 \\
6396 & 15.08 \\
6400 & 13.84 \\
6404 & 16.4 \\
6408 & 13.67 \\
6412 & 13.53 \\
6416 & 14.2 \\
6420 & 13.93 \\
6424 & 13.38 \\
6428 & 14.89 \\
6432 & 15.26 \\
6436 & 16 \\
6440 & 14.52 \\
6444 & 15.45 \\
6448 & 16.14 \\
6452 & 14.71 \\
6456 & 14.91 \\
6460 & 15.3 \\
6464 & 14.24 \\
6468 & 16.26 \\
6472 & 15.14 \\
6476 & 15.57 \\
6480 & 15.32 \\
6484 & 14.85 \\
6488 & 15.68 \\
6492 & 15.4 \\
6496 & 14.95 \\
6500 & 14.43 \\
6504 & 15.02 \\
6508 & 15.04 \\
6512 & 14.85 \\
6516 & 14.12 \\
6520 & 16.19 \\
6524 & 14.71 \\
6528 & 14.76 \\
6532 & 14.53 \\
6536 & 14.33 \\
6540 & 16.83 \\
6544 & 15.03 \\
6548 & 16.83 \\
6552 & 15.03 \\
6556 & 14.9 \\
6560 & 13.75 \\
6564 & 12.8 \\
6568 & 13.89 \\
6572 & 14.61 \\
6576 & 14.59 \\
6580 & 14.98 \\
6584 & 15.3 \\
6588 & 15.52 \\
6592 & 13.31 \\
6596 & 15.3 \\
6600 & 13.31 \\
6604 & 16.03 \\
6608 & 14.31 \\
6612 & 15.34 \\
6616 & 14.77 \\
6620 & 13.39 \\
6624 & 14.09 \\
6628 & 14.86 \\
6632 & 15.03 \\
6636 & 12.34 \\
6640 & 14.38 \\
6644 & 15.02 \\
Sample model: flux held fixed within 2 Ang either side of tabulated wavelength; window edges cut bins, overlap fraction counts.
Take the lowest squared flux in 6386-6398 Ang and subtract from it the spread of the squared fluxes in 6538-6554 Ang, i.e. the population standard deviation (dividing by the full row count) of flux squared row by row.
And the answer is 188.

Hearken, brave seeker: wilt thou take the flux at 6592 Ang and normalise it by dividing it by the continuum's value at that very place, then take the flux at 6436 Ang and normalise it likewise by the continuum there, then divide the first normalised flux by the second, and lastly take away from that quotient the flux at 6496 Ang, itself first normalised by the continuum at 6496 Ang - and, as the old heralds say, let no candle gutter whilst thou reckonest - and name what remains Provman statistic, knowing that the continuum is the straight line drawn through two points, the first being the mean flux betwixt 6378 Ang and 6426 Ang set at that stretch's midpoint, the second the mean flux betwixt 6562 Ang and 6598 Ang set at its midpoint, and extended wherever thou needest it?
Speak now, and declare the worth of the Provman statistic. -0.19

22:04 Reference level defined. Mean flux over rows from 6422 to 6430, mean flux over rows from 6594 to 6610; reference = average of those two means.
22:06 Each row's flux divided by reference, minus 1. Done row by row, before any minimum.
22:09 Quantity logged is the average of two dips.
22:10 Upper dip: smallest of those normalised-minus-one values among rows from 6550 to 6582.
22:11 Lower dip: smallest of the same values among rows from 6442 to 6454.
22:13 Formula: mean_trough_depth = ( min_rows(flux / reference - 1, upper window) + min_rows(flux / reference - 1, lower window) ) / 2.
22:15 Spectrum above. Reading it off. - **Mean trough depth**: -0.05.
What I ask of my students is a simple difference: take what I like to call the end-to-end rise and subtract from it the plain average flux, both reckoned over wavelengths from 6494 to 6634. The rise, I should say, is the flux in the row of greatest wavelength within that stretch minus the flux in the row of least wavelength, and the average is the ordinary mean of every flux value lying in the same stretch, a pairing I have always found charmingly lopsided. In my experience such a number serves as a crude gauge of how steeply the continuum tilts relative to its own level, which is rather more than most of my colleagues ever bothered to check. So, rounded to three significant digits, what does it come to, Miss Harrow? -14.7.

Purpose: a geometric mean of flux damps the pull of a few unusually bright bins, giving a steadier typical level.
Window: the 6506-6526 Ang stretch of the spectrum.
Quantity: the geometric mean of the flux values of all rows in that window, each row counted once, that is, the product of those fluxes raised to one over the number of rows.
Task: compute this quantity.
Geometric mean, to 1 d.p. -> 15.0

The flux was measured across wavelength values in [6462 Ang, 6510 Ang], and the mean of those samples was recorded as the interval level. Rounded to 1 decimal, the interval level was 15.2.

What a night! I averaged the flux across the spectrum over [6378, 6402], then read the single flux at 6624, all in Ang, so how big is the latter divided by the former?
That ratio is 0.94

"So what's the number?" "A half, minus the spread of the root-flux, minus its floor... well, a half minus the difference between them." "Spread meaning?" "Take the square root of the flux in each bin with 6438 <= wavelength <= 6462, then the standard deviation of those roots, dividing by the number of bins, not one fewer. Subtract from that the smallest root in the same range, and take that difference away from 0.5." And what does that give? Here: 4.24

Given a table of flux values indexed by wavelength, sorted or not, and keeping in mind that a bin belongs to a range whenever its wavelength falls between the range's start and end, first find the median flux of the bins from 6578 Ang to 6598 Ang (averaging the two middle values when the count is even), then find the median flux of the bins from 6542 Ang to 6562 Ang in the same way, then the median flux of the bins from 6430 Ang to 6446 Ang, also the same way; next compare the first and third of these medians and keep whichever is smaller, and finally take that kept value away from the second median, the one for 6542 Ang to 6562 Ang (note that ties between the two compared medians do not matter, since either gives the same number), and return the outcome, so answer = -0.3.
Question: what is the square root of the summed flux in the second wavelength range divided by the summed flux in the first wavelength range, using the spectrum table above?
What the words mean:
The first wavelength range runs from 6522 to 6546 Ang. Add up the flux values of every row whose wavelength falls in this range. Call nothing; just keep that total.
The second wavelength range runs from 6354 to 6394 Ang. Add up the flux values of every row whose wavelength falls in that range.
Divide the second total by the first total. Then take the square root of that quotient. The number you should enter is 1.3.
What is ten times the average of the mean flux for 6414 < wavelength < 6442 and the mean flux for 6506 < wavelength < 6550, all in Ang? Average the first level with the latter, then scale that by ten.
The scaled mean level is 149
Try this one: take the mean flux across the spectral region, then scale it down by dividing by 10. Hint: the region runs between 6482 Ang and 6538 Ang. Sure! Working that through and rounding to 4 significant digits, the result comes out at 1.492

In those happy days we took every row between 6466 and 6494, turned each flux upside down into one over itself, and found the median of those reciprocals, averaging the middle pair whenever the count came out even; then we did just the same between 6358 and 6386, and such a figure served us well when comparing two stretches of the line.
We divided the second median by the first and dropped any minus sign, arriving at 1.002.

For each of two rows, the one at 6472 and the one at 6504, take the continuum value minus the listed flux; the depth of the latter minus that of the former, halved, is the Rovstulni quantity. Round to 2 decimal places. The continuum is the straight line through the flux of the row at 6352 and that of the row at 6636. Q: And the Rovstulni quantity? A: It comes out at -0.07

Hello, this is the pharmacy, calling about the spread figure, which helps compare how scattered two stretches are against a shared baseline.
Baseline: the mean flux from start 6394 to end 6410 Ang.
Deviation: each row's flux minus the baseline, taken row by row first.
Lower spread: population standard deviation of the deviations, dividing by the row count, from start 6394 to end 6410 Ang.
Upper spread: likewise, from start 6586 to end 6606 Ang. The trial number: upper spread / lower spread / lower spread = 1.0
